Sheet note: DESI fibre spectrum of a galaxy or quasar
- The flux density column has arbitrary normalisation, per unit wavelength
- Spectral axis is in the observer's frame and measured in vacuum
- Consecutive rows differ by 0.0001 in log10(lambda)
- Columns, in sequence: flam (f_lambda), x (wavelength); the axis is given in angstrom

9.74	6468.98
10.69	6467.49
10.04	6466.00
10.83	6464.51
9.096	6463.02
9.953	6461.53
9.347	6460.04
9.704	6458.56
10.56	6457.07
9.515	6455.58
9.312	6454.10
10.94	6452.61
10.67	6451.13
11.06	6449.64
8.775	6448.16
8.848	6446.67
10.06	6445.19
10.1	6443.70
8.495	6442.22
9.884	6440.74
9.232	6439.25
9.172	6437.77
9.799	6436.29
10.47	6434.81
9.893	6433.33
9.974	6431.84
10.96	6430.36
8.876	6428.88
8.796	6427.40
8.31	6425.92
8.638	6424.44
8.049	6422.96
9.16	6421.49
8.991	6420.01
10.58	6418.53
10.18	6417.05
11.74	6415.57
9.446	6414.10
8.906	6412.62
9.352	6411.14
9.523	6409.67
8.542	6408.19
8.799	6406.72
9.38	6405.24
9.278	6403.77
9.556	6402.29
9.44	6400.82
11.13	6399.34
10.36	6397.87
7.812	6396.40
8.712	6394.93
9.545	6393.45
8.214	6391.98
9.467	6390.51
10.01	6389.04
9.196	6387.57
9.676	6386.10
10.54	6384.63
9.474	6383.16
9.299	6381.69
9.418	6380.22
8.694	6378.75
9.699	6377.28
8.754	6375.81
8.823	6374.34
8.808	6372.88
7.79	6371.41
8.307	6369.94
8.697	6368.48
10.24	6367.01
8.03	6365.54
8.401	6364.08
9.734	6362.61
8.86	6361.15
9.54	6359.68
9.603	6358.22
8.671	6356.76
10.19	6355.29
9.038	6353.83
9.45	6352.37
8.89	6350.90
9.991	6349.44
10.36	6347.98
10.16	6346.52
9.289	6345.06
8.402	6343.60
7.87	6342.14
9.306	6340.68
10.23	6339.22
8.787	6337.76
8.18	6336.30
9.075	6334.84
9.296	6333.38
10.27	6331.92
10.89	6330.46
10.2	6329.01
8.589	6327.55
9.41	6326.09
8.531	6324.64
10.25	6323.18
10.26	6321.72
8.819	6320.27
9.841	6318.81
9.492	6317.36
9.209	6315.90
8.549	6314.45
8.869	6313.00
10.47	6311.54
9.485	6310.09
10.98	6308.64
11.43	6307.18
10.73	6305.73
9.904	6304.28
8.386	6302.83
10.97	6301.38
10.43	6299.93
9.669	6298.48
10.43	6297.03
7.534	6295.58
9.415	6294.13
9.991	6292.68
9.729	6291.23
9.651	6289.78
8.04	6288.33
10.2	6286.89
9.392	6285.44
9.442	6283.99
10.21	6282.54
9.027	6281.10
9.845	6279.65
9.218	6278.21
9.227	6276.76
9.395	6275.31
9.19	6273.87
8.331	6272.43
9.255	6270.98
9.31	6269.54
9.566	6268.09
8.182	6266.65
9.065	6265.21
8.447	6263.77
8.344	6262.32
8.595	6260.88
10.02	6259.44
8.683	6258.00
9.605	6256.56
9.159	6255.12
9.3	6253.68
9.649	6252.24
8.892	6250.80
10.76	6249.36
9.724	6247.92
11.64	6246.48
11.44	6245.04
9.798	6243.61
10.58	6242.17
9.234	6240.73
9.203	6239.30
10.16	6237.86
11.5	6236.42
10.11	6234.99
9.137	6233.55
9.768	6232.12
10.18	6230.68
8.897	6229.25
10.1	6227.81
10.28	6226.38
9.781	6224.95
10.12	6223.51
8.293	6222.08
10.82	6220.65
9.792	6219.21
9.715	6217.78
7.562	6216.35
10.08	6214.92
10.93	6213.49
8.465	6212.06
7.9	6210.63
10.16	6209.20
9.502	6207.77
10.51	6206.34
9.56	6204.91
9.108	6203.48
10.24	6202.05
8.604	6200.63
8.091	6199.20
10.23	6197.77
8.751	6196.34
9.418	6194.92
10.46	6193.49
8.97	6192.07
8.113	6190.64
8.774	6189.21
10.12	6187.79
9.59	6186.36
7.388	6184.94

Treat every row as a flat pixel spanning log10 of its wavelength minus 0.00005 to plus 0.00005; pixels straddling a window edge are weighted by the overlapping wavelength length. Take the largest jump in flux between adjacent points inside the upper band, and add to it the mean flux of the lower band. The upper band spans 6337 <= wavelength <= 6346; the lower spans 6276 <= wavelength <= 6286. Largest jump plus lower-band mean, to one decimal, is 10.9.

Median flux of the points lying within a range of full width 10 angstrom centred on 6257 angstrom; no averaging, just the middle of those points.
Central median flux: 9.3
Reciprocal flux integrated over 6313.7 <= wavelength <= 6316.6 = 0.328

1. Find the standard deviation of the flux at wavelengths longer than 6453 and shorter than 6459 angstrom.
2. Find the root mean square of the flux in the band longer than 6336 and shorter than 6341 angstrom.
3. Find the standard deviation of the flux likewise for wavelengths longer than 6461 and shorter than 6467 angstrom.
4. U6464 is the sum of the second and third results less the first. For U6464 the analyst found 9.3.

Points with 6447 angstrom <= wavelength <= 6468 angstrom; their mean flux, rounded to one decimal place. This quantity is 10.0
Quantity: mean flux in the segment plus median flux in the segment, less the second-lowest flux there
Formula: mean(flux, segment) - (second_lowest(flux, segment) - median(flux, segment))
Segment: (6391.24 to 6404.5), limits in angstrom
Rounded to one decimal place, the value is 10.6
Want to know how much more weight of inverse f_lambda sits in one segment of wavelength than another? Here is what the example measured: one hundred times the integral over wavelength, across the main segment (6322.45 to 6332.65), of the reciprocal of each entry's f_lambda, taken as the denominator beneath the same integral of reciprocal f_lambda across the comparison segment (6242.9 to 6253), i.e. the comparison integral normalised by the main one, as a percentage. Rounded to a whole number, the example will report 94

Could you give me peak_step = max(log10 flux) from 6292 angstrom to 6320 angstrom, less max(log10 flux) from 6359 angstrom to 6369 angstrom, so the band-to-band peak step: 0.048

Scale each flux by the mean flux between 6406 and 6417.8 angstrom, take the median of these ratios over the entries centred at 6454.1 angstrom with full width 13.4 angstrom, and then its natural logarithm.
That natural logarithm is 0.01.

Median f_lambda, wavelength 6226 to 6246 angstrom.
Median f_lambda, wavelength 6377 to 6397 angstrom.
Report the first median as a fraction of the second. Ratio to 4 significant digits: 1.070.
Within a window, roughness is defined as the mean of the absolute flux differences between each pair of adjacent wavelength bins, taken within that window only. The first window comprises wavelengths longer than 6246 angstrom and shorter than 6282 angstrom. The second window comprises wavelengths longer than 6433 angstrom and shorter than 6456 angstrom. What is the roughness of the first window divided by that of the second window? 0.93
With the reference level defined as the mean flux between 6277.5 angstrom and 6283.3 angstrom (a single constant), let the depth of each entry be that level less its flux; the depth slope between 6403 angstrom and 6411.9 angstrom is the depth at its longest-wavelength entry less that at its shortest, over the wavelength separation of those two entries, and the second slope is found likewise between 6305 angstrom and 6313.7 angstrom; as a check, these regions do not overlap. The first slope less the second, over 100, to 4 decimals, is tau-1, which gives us -0.0027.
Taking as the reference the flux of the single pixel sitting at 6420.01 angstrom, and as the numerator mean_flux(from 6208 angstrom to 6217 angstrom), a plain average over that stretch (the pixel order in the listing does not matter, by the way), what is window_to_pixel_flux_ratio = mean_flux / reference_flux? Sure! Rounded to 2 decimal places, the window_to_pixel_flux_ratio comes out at 1.02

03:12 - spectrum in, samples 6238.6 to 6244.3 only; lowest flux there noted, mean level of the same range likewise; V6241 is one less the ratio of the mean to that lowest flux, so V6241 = -0.05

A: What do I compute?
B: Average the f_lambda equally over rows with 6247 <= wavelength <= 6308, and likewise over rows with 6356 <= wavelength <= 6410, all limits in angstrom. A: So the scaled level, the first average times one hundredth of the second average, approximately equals 0.87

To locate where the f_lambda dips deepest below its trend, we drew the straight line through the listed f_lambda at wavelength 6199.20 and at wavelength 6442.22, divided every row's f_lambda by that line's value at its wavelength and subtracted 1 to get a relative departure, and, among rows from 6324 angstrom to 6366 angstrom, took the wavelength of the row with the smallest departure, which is 6342.14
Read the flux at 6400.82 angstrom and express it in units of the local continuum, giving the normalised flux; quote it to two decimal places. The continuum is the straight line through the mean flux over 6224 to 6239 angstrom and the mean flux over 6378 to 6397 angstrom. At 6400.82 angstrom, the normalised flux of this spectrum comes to 1.03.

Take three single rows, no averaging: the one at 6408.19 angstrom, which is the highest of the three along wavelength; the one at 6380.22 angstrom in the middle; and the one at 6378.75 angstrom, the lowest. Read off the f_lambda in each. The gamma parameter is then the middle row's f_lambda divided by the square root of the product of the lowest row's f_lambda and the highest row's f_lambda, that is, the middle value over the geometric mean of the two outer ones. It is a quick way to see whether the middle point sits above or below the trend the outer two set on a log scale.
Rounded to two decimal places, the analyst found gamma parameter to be 1.09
